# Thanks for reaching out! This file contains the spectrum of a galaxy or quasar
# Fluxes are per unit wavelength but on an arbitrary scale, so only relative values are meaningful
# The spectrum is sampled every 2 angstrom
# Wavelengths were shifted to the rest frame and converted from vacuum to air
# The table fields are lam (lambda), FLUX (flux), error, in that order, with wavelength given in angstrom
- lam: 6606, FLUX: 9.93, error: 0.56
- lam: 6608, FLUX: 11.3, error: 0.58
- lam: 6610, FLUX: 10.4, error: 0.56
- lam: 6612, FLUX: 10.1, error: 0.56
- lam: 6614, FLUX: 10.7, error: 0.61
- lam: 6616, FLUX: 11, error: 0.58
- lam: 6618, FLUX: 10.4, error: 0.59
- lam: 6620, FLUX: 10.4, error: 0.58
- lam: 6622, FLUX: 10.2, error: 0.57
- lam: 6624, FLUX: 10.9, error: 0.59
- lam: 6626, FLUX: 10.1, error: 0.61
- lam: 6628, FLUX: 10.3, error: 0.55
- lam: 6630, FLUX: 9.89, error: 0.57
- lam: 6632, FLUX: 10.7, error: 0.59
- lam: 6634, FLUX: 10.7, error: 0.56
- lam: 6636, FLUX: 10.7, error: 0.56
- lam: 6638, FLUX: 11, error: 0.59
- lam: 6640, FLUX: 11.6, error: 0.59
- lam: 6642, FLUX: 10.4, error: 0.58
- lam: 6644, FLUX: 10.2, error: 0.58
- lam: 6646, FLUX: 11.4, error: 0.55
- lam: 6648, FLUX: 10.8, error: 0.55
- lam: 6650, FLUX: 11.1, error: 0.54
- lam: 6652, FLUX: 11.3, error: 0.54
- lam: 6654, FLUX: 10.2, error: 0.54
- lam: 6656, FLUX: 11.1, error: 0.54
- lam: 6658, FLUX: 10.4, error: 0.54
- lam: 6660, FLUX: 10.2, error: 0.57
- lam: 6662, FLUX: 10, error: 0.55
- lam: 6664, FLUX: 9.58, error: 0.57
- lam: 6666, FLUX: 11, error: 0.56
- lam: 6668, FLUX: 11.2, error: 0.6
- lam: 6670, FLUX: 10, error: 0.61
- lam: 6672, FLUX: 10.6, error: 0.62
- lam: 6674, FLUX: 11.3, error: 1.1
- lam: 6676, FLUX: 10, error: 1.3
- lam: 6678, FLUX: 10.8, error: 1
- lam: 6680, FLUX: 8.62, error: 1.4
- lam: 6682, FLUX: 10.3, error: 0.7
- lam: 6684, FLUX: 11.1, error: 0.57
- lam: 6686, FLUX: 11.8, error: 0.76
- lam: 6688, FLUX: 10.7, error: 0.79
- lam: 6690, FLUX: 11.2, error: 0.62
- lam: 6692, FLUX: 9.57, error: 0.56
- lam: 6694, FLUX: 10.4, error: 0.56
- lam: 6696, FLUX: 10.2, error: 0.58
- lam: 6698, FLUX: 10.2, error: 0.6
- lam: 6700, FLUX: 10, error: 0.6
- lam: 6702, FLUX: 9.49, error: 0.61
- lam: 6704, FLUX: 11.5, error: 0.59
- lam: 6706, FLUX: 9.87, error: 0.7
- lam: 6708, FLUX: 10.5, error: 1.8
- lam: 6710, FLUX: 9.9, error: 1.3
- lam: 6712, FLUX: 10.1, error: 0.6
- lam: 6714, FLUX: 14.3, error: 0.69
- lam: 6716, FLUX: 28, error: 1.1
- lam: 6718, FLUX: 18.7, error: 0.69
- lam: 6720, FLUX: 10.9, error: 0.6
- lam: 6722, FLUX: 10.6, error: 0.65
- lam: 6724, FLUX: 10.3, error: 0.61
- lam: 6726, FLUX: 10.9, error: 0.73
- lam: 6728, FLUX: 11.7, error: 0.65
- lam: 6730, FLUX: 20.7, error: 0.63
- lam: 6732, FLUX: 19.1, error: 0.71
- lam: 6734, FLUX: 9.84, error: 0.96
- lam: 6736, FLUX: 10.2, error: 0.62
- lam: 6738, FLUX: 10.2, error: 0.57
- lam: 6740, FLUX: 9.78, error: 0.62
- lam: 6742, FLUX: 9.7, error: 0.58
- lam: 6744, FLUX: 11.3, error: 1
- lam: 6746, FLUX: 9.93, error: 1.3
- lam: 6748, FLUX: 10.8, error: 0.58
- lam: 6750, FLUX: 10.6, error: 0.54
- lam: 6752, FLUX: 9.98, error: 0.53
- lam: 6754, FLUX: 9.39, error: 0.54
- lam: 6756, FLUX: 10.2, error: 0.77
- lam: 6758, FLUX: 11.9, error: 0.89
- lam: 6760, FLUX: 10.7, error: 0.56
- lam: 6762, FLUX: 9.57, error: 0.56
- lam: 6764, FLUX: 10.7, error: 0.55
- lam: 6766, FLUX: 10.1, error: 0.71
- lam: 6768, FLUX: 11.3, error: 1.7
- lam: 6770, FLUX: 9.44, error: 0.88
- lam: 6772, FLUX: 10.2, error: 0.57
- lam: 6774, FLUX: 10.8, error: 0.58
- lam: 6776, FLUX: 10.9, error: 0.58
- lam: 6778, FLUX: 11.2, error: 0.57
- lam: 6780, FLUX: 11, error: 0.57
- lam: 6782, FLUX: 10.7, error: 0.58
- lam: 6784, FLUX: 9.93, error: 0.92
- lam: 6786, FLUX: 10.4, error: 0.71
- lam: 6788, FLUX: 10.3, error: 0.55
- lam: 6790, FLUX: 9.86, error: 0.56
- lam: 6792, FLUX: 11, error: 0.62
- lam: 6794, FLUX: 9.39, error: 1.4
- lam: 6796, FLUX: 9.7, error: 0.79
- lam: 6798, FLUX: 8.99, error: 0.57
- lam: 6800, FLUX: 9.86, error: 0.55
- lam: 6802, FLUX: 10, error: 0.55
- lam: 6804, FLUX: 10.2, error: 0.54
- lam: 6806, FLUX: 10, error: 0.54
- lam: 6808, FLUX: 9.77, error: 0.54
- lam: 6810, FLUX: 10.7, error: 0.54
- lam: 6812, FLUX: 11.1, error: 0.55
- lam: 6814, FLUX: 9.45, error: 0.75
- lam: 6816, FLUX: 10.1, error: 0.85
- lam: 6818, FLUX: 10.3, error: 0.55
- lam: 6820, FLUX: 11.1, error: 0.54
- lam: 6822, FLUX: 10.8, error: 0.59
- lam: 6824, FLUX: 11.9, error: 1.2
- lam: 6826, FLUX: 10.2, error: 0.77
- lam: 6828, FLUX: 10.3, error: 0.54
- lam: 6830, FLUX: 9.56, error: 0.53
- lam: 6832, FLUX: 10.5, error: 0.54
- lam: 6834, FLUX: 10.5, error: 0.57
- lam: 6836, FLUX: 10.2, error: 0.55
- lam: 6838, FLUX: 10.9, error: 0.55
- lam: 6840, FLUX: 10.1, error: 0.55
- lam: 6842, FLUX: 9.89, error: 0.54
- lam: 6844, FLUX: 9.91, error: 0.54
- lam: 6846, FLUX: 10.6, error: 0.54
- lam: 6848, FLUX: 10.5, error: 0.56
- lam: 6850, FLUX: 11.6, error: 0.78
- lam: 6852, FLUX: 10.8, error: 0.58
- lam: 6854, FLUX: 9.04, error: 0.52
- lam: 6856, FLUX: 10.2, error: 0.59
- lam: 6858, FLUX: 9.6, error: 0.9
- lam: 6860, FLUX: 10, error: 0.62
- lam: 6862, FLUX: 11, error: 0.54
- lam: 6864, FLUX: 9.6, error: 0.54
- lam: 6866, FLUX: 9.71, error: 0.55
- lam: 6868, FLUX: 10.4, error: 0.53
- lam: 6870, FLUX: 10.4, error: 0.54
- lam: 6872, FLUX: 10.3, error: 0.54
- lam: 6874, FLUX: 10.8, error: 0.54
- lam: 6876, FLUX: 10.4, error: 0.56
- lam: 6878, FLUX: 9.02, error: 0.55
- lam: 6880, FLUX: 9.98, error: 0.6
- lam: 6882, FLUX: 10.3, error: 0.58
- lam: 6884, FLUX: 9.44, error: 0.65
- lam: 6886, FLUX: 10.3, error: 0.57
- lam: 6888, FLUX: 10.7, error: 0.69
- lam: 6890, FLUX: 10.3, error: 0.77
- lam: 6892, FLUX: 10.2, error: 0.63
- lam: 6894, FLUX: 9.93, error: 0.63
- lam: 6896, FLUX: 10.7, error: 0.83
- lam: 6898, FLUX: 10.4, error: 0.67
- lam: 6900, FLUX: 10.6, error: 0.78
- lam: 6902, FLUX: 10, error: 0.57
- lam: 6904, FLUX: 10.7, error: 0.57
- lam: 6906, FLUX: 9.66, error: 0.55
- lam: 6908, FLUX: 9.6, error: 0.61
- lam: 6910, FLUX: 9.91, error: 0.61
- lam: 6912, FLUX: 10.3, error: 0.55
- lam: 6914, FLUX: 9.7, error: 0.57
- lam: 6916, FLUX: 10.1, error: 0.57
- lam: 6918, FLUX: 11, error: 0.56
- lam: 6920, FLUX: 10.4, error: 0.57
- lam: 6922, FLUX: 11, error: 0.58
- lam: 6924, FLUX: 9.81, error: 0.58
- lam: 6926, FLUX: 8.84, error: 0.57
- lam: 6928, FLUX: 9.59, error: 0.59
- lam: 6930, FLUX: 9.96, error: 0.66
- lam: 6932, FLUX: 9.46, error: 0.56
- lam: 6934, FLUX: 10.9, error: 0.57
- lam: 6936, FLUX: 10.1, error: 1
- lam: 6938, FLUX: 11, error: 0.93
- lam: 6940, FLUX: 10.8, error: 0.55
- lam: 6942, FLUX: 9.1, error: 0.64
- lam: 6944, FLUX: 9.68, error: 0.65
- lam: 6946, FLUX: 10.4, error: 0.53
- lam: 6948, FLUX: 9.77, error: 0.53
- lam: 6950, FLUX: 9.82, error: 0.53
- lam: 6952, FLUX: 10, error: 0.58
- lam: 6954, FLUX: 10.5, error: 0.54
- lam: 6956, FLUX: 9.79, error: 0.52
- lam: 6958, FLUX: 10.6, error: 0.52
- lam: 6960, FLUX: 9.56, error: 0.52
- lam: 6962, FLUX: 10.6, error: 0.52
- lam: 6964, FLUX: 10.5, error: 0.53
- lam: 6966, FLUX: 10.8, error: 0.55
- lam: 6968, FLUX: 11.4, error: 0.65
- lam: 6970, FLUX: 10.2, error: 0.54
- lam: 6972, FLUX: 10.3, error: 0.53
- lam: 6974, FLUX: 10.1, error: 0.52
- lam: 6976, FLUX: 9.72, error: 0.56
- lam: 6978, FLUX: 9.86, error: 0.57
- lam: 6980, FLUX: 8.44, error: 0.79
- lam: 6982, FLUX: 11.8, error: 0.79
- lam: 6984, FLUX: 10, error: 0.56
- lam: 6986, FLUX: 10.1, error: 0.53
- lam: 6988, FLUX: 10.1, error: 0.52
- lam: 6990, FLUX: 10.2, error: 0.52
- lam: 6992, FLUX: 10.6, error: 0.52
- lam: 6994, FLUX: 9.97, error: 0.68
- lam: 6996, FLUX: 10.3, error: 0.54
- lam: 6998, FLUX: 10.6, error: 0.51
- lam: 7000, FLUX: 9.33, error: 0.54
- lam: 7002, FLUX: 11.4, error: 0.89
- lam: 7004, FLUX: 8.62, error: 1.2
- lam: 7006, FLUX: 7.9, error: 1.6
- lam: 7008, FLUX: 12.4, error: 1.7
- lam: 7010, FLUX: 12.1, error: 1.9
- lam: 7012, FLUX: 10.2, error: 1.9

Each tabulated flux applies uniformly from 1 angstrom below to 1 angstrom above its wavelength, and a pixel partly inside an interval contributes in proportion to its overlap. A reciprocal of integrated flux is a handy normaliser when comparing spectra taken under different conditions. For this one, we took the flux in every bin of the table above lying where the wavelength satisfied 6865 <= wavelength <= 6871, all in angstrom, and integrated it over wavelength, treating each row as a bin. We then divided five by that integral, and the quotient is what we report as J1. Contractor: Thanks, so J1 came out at 0.082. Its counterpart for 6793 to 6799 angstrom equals 0.089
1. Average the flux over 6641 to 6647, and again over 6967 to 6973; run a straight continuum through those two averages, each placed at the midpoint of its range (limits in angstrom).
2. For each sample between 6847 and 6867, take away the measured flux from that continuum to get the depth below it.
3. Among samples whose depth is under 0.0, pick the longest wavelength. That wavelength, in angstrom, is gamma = 6862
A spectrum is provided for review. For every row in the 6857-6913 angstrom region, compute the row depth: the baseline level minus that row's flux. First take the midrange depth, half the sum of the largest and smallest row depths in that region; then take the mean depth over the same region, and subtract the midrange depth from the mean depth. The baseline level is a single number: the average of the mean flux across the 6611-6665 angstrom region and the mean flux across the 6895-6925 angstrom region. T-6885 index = -0.14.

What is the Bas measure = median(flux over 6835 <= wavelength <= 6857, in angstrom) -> 10.2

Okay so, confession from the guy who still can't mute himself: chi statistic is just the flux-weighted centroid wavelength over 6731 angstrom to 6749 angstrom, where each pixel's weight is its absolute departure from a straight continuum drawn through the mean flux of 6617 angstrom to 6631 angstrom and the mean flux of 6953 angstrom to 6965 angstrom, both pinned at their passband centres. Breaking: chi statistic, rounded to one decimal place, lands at 6735.0 angstrom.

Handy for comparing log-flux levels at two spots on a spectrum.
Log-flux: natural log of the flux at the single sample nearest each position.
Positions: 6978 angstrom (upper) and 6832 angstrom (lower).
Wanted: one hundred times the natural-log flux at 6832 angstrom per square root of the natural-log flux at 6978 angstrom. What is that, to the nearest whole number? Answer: 155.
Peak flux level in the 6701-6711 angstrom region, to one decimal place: 11.5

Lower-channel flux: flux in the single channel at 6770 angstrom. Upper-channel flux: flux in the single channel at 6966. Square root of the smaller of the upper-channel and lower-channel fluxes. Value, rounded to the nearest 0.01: 3.07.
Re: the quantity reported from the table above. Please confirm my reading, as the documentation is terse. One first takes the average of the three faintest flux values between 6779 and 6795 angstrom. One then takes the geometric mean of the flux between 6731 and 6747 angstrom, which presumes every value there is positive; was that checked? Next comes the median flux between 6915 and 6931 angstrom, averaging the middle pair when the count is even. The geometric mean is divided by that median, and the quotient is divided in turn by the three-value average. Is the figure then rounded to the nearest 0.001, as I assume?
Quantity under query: 0.112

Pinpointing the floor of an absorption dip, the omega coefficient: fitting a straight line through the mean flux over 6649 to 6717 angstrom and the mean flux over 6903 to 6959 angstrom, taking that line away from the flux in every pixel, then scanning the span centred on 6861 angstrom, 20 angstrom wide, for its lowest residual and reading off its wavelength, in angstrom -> 6854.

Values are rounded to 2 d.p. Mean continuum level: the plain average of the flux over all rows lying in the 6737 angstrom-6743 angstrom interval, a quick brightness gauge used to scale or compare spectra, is 9.89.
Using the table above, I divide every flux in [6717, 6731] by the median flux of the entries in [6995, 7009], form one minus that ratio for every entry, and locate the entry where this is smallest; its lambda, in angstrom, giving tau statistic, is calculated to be 6730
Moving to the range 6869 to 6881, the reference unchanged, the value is 6874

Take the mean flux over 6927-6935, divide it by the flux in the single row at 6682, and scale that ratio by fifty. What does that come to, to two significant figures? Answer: 48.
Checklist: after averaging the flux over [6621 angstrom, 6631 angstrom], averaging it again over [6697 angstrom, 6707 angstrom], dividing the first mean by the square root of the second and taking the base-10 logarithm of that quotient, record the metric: 0.507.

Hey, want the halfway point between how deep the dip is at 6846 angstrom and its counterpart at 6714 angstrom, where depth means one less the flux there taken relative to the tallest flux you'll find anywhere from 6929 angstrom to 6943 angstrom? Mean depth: -0.13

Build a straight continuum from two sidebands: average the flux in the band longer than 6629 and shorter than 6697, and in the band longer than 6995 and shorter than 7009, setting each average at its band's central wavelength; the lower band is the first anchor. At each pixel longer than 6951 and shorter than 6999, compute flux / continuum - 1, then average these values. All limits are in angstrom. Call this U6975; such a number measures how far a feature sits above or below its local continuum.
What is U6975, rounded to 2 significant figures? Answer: 0.013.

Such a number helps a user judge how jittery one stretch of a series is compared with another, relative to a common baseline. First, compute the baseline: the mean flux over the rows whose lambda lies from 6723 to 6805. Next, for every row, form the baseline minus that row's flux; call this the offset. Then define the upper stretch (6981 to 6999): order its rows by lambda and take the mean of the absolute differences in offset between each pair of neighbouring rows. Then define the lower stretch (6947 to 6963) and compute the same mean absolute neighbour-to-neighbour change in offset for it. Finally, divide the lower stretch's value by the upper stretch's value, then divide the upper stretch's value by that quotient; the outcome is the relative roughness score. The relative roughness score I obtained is 0.34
